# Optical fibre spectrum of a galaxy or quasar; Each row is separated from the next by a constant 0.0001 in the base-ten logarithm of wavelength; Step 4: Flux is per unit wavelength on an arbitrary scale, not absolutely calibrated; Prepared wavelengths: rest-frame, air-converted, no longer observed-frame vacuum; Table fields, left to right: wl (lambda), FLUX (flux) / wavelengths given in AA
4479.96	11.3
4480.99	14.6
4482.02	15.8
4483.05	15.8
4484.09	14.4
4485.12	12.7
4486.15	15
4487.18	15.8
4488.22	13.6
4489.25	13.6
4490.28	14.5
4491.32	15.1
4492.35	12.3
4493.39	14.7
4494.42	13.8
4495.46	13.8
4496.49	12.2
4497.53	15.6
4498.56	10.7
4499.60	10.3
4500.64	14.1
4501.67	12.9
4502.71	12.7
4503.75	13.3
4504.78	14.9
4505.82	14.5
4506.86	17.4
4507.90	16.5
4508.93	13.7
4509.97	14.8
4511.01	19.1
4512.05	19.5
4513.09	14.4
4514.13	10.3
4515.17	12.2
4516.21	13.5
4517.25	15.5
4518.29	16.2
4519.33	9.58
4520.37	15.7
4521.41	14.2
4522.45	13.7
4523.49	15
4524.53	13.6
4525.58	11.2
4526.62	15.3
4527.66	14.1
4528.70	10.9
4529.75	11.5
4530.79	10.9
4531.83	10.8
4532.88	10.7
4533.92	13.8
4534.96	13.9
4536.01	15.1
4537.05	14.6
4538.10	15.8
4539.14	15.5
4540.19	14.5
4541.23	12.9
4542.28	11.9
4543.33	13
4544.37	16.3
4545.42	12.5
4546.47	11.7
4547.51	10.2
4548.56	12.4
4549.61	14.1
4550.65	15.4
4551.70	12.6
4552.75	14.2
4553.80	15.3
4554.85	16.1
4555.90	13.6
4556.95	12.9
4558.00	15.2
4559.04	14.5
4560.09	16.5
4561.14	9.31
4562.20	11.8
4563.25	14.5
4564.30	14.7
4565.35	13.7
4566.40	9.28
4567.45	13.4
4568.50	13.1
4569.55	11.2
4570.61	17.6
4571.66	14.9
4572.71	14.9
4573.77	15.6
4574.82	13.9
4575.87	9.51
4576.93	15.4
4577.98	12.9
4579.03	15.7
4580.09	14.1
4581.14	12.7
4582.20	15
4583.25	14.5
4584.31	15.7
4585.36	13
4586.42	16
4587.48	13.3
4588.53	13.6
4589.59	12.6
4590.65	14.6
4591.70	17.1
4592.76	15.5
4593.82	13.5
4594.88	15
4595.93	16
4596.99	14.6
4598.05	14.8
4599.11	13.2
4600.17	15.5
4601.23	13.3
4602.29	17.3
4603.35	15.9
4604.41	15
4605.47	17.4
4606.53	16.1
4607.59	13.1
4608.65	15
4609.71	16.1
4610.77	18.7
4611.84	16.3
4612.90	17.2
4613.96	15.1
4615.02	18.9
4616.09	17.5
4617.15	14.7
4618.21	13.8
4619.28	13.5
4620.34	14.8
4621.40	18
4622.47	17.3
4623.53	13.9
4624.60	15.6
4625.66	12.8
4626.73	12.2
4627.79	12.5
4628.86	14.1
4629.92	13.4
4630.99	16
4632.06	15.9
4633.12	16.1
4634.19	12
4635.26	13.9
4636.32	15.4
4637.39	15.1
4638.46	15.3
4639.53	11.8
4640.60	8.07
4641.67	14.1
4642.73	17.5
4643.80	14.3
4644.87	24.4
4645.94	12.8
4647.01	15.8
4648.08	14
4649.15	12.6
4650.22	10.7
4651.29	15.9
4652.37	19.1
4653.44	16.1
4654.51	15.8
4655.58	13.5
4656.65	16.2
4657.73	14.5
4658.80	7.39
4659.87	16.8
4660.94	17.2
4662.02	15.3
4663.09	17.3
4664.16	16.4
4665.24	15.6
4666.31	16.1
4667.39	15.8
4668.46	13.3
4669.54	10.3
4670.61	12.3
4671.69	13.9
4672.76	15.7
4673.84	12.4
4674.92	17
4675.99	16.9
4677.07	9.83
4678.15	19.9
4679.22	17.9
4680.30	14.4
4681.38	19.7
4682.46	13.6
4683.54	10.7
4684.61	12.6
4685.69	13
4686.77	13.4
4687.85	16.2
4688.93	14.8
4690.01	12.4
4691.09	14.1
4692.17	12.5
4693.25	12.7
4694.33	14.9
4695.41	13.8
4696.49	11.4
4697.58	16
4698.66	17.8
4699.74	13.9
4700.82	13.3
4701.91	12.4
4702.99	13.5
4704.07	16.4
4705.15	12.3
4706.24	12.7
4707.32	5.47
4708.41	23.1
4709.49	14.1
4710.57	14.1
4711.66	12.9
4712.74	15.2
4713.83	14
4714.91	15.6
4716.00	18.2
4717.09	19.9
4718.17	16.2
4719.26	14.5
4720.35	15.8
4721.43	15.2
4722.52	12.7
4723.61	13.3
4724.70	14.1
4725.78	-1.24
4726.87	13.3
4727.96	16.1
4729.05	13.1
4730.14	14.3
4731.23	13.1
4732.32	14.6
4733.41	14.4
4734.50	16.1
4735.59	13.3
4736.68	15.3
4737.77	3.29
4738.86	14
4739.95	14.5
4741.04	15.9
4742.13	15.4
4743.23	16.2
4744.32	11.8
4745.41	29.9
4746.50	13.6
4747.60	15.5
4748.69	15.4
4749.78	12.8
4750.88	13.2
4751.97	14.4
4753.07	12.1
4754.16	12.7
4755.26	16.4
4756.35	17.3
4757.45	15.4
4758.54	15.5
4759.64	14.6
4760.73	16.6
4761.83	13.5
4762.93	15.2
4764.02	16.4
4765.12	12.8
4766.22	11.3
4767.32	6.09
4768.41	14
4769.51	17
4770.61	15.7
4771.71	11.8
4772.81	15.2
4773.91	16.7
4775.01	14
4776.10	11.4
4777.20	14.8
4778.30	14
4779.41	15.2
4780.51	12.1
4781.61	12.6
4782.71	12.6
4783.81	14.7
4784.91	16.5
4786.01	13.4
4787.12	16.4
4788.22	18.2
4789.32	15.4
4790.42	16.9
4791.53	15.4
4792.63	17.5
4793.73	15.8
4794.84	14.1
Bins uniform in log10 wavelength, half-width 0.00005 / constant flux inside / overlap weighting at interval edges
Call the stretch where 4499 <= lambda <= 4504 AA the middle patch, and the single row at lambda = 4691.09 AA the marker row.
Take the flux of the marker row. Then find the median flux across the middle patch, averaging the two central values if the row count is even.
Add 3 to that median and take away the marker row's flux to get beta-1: 1.8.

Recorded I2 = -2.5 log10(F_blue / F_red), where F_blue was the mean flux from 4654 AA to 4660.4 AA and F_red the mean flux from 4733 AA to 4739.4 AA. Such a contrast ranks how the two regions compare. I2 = -0.11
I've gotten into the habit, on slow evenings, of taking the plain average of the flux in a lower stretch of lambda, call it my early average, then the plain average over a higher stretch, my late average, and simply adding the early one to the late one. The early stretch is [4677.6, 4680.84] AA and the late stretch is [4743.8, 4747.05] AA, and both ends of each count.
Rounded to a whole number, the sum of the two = 36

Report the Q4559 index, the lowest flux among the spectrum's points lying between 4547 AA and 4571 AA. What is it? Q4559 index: 9.28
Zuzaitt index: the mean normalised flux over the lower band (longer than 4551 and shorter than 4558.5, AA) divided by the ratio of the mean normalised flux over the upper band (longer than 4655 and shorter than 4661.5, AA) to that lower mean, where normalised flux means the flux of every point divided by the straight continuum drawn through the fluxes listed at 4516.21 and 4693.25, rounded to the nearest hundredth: 1.03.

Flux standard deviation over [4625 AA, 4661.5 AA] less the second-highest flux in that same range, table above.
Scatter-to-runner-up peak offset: -16.1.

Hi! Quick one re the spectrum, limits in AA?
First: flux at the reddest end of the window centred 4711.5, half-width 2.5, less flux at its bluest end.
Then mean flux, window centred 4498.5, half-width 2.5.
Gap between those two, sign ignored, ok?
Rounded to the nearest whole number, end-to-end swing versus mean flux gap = 13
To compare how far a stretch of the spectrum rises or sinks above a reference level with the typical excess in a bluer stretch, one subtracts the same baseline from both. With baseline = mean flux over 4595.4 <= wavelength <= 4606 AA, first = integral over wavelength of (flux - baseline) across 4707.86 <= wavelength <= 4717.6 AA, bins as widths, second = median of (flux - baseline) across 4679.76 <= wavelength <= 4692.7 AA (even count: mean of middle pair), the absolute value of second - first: 12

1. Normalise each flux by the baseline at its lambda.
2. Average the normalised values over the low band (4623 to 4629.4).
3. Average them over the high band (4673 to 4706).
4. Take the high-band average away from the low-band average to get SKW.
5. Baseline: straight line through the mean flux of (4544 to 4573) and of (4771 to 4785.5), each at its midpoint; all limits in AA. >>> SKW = -0.05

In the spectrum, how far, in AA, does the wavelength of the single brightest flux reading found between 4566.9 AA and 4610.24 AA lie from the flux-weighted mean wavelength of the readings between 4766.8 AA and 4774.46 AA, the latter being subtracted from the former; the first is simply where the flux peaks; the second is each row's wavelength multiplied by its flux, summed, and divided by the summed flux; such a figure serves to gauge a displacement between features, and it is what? -200.3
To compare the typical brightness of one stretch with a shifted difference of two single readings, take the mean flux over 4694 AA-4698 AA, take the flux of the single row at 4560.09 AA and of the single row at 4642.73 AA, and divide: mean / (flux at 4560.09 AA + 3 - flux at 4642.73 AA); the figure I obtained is 7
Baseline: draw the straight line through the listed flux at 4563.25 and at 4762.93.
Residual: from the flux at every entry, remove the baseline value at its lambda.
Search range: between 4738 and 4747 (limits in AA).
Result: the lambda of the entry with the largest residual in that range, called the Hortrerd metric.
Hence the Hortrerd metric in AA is 4745.41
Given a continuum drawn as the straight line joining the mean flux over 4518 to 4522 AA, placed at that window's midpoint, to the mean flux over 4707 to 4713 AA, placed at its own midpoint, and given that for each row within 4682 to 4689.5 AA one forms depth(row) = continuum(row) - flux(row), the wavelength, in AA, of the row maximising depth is 4683.54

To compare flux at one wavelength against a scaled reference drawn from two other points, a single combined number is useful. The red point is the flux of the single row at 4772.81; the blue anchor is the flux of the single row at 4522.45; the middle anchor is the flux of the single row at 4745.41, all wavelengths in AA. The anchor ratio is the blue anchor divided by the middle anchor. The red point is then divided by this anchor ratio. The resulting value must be 33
